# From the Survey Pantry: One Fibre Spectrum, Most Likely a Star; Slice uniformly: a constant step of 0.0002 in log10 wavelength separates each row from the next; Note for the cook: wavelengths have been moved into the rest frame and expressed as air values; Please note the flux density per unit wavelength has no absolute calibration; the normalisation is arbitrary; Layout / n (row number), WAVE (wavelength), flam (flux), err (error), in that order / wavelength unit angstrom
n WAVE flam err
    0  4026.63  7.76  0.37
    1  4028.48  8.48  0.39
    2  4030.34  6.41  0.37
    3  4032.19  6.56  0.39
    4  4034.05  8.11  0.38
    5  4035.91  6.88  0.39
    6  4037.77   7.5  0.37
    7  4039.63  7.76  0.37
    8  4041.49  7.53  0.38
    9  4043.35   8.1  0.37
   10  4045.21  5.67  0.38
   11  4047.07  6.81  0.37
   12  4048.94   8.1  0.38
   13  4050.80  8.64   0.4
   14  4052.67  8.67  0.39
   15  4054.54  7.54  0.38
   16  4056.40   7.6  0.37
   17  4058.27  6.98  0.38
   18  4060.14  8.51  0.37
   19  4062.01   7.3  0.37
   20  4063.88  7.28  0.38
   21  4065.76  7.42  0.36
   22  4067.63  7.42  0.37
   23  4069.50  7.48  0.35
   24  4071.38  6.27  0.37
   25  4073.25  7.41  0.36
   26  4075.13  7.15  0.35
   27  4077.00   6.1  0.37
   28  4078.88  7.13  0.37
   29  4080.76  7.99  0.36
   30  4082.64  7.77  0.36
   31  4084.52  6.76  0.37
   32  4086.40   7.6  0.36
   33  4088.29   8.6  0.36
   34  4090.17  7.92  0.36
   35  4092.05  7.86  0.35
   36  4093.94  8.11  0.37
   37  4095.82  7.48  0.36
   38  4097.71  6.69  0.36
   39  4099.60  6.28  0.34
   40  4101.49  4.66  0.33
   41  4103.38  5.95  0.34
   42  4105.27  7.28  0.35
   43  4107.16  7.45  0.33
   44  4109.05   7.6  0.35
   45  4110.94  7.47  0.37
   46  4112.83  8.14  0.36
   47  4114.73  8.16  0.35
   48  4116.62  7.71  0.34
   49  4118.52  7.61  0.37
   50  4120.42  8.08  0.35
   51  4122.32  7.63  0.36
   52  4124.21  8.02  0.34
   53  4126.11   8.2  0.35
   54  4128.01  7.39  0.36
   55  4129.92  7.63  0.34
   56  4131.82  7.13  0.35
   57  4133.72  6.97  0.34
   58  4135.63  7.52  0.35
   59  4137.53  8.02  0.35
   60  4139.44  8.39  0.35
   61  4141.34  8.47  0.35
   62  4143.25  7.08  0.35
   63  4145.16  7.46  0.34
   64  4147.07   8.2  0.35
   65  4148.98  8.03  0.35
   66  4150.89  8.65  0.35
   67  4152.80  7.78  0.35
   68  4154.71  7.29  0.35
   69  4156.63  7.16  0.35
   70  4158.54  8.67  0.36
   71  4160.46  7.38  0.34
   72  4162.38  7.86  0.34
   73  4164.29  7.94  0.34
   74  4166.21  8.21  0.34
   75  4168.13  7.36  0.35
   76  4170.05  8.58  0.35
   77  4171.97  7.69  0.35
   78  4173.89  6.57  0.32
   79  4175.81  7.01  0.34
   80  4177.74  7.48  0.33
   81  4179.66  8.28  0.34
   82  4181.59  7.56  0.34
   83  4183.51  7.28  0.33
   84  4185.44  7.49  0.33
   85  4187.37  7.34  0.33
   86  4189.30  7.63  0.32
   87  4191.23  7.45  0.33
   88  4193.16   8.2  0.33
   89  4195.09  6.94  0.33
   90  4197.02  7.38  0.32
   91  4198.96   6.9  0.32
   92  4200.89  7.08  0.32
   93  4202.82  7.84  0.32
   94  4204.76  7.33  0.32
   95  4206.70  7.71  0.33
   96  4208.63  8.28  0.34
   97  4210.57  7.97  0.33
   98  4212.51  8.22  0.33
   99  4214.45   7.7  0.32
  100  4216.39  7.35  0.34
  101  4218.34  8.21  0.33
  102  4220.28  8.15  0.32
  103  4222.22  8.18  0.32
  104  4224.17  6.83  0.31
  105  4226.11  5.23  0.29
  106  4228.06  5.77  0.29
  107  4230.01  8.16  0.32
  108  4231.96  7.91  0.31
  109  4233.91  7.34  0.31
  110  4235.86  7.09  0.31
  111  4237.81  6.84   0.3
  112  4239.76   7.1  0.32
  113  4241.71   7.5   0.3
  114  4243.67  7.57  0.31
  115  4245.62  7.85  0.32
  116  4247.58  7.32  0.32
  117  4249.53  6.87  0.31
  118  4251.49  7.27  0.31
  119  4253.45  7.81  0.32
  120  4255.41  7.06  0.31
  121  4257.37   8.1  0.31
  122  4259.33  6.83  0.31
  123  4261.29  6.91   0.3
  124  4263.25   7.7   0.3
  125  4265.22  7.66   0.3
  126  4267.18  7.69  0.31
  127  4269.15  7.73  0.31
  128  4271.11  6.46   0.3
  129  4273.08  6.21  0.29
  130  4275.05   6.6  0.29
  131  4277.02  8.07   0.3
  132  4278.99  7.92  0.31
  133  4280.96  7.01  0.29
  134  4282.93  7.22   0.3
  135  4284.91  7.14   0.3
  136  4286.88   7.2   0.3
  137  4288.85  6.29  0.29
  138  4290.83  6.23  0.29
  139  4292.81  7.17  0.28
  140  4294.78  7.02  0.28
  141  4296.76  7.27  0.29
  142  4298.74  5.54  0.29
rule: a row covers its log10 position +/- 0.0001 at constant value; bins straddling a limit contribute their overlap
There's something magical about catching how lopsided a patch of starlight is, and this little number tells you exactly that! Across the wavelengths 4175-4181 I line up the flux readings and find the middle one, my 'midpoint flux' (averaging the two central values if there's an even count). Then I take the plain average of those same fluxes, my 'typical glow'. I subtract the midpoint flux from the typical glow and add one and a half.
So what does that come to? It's 1.61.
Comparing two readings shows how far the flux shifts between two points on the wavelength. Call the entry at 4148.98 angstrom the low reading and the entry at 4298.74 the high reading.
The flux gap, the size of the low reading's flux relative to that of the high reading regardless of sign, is 2.5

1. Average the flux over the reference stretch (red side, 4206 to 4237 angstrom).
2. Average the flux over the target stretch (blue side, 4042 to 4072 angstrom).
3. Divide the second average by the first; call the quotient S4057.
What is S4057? 1.00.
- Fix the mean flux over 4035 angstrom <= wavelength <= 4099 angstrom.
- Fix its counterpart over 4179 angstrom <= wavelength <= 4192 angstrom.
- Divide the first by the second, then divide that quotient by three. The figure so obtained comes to 0.329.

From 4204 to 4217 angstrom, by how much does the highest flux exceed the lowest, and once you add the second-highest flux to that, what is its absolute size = 9.2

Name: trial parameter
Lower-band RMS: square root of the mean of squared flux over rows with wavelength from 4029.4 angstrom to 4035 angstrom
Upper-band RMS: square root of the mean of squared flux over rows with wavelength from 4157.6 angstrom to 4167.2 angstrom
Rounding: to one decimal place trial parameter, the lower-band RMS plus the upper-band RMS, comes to 15.1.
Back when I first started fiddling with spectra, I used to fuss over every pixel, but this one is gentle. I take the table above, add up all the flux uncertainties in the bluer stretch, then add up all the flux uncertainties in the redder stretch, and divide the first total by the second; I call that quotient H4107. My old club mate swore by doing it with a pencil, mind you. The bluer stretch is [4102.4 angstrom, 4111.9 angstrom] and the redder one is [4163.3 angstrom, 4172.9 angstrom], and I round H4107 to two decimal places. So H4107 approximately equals 1.01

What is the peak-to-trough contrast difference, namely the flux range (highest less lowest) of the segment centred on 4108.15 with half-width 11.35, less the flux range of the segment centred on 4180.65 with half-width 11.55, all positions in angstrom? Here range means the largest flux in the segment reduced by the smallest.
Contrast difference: 1.5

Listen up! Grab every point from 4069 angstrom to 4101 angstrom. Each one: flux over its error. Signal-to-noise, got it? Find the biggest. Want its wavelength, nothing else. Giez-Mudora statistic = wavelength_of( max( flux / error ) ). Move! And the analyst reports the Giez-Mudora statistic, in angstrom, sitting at 4088.29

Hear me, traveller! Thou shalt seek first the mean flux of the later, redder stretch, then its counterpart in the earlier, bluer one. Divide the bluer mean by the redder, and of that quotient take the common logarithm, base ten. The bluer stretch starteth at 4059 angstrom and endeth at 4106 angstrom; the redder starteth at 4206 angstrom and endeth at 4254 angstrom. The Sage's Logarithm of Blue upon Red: -0.014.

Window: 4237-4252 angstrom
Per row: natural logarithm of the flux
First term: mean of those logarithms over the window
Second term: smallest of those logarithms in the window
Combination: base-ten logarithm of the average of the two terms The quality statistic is 0.291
